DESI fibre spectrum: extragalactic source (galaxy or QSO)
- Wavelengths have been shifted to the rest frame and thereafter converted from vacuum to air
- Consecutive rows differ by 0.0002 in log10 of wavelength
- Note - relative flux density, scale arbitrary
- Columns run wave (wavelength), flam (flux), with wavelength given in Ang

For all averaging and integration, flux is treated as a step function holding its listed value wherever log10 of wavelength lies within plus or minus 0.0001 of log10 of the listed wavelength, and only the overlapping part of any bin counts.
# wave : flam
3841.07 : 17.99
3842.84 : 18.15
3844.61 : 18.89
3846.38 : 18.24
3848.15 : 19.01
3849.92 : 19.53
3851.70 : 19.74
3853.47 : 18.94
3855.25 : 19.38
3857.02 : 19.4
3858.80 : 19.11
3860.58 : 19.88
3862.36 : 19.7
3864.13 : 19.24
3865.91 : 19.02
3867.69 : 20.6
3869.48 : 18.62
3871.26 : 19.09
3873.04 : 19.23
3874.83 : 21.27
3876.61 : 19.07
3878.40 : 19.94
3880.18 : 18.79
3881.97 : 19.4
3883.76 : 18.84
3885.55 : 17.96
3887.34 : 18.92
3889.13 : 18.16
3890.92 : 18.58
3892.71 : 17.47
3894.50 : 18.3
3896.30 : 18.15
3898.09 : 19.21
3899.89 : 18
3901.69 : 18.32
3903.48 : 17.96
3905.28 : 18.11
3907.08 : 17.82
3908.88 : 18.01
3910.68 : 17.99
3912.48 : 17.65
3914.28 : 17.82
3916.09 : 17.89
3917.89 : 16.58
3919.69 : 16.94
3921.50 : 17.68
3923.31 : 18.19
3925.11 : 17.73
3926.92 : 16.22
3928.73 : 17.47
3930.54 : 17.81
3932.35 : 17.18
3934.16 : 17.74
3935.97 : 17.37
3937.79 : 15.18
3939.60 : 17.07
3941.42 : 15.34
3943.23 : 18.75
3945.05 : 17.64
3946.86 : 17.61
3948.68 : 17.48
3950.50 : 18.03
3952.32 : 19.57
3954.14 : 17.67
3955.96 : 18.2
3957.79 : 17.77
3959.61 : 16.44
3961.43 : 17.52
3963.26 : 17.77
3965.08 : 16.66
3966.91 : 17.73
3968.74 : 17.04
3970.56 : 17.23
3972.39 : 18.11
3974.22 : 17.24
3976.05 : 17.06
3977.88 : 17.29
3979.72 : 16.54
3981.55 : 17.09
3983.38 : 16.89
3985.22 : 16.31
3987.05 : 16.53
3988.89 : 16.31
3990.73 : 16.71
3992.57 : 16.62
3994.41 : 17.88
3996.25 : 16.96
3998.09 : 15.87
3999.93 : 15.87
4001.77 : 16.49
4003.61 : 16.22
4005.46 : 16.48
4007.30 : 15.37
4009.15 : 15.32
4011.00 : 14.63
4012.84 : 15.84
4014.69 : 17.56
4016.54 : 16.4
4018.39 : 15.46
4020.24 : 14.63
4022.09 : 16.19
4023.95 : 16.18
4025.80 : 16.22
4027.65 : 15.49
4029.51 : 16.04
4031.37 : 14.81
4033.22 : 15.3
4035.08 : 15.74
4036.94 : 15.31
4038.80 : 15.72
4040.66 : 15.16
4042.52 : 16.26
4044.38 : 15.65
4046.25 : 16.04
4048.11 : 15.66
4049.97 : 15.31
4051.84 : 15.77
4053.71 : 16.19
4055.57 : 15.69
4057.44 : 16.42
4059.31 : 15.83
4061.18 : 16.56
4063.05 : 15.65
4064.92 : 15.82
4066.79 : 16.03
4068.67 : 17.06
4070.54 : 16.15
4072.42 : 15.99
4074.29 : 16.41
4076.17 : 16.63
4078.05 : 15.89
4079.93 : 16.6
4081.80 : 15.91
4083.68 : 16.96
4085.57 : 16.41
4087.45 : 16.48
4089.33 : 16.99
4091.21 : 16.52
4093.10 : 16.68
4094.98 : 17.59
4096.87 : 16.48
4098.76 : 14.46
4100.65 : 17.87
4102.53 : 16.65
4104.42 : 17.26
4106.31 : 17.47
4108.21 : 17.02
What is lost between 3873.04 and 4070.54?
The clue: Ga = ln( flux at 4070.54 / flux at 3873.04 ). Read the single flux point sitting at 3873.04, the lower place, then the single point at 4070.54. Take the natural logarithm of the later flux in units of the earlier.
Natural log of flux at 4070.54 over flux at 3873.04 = -0.175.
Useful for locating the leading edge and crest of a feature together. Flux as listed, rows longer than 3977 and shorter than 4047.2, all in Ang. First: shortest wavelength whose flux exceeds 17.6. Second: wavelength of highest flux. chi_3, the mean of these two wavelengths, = 3994.4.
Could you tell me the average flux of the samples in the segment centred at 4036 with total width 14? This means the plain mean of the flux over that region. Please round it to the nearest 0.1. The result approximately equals 15.5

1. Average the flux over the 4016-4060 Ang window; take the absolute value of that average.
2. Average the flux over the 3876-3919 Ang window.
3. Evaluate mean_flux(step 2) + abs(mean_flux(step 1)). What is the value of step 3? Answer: 34.0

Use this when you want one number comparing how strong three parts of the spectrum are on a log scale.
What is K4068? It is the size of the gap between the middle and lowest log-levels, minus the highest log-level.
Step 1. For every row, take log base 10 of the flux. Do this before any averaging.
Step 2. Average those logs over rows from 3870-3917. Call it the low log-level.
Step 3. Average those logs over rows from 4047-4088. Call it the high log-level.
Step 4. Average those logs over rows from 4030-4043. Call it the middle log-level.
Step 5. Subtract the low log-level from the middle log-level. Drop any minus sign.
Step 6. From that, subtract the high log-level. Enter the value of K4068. -1.13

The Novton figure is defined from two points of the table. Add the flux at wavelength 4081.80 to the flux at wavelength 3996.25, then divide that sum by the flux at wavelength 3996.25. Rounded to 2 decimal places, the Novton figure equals 1.94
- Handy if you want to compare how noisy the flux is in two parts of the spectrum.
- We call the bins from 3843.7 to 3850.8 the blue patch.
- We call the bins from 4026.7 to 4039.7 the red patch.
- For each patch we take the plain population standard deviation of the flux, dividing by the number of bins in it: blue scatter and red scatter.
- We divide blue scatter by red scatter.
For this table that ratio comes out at 1.2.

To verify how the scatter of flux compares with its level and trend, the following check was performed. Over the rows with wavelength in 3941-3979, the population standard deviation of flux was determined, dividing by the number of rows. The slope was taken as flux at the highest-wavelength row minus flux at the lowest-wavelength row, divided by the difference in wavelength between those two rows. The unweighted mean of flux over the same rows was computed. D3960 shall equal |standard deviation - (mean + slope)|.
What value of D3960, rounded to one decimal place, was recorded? 16.8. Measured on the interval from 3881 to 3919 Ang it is 17.5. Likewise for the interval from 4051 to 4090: 15.9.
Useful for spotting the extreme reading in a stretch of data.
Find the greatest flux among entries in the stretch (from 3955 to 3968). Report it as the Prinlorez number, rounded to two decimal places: 18.20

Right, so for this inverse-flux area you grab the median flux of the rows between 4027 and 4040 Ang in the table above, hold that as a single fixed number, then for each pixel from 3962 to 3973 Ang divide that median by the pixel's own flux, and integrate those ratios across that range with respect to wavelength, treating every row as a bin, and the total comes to 10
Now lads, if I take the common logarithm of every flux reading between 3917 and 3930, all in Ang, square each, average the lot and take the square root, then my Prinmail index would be 1.24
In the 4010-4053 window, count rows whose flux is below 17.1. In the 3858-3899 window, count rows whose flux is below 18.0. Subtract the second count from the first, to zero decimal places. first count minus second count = 20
